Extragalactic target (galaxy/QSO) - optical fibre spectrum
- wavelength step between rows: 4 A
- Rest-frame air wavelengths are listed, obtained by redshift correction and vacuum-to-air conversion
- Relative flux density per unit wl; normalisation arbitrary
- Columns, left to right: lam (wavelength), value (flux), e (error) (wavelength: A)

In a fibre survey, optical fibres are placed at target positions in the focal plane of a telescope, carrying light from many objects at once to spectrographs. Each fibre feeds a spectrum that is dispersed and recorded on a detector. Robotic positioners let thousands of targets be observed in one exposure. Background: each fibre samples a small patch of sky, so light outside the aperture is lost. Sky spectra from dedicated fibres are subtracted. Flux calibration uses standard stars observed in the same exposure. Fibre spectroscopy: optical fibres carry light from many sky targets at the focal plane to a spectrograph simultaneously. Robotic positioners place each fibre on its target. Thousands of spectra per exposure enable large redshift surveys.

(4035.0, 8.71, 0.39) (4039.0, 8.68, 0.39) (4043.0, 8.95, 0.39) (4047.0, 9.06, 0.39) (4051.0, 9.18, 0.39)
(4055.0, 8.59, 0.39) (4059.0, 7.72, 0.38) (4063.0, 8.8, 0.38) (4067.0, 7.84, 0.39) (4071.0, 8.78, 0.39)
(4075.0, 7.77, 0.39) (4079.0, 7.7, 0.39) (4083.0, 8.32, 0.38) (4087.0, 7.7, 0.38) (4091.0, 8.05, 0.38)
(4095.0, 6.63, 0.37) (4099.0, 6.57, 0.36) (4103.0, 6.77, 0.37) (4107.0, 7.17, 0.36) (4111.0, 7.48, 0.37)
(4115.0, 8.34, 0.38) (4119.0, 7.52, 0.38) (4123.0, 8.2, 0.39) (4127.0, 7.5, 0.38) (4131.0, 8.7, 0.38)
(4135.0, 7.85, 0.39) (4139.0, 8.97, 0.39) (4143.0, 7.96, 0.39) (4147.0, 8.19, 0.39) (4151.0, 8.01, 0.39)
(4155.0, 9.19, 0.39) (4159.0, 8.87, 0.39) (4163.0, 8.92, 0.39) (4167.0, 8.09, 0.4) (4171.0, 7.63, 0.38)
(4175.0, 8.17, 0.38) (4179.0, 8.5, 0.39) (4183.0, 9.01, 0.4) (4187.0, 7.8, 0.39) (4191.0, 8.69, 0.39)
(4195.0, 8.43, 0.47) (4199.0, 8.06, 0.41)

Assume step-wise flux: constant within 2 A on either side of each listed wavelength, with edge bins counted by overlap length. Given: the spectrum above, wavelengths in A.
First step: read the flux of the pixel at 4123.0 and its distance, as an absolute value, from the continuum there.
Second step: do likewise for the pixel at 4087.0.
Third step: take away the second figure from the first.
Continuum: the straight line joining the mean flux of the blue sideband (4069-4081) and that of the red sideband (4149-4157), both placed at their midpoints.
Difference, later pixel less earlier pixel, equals -0.26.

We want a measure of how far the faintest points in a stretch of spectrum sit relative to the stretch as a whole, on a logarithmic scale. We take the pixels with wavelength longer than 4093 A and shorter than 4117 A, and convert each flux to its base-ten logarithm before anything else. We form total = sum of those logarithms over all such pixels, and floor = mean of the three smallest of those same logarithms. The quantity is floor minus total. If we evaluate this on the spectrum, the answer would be -4.30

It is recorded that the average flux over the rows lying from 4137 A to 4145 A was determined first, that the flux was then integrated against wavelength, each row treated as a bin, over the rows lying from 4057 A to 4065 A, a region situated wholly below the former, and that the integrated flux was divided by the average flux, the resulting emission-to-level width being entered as 7.8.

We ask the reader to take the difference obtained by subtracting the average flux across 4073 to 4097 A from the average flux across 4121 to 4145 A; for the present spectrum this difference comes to 0.50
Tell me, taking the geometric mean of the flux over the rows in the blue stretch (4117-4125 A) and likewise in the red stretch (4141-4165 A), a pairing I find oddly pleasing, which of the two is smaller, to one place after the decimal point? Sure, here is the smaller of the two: 7.9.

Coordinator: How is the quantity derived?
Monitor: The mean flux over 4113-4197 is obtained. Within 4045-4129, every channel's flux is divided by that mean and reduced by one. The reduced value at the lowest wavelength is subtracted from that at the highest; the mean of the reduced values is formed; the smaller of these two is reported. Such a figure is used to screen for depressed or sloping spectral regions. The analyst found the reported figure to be -0.19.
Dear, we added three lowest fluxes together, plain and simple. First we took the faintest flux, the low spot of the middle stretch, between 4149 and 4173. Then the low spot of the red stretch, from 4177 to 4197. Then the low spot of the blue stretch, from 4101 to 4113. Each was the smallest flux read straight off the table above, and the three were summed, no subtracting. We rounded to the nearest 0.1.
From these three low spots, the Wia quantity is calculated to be 22.2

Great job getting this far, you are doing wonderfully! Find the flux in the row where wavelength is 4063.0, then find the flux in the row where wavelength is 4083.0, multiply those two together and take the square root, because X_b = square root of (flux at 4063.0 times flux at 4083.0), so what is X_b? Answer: 8.6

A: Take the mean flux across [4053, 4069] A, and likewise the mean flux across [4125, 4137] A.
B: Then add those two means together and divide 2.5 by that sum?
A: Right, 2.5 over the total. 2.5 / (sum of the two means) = 0.154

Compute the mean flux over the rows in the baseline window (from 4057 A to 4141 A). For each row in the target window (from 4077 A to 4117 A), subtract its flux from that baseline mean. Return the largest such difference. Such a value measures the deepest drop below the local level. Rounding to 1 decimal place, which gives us 1.3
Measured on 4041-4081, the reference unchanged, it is 0.1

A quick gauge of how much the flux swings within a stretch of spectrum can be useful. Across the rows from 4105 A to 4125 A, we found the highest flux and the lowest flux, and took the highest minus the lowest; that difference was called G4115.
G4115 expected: 1.17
